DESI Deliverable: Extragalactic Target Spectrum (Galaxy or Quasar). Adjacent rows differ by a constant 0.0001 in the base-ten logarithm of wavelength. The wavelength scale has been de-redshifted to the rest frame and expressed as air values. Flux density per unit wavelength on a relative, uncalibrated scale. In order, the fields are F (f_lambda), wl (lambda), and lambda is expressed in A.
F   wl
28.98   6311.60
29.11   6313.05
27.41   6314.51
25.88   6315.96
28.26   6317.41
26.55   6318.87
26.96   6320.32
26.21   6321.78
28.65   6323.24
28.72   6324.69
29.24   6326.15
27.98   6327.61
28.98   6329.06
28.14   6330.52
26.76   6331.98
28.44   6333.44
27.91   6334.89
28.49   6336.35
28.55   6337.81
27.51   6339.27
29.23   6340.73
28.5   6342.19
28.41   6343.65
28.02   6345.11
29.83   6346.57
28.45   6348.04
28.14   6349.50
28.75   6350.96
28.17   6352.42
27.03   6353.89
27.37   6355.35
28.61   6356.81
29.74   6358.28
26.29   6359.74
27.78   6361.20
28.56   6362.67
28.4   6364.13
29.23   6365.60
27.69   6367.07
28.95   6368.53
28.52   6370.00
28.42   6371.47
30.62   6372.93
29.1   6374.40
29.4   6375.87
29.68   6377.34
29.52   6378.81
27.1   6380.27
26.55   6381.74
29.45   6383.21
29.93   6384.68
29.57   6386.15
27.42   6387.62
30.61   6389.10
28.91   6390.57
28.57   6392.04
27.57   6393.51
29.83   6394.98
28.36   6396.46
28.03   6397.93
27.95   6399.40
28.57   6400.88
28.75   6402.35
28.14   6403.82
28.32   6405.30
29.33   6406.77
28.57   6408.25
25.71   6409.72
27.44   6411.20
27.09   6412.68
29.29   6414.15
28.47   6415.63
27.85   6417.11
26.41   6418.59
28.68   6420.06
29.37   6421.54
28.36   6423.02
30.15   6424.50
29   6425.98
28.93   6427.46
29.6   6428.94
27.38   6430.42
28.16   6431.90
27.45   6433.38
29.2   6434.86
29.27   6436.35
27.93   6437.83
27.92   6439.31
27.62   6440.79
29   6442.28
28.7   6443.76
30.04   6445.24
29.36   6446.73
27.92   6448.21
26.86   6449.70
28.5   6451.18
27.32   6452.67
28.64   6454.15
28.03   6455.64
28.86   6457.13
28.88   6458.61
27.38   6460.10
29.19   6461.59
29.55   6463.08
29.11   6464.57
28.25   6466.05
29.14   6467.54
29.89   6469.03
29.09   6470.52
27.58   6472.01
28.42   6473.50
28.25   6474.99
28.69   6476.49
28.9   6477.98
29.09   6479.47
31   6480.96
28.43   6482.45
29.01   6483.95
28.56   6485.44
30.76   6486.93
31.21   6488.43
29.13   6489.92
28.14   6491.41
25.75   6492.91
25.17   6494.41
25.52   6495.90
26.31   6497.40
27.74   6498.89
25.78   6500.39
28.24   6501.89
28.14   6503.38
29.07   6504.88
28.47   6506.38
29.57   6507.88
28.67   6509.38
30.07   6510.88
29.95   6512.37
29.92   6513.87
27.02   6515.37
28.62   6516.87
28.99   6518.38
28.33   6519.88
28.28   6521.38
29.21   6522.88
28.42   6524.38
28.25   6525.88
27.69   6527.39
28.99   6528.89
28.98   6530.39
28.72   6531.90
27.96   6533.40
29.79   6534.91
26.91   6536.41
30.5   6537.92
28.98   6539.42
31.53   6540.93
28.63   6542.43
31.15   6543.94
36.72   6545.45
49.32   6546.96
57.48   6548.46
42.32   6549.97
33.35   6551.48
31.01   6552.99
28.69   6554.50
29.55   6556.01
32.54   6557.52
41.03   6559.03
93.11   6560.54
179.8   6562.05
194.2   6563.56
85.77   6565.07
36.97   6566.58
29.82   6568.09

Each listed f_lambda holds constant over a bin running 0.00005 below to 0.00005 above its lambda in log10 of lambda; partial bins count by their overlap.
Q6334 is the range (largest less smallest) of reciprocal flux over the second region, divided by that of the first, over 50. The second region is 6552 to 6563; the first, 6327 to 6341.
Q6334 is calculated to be 0.186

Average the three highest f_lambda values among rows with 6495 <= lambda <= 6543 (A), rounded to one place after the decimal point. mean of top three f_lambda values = 30.7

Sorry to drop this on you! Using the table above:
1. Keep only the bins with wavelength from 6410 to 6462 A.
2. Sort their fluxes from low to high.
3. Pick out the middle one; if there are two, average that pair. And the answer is 28.5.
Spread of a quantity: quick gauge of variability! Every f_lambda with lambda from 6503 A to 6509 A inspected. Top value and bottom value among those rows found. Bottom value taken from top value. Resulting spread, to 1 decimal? 1.4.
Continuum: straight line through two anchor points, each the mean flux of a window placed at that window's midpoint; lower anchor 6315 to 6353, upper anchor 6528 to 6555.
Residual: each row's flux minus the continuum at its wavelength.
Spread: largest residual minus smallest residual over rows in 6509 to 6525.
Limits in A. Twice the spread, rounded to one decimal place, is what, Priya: 6.3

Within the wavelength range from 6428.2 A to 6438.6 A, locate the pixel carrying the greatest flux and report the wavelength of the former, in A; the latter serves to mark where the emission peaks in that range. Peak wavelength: 6428.94 A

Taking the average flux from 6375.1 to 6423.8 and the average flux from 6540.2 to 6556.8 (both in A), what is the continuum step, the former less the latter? -7.9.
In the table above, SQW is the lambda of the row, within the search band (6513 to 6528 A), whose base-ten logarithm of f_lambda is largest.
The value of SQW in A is 6513.87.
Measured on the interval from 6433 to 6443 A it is 6436.35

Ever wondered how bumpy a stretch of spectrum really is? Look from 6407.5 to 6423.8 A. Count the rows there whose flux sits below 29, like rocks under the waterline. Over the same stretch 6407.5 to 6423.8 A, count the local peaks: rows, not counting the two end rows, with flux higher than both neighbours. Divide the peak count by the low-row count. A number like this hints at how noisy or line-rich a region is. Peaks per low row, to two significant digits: 0.33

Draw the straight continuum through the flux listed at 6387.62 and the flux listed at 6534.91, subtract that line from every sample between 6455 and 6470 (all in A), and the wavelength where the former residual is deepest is 6460.10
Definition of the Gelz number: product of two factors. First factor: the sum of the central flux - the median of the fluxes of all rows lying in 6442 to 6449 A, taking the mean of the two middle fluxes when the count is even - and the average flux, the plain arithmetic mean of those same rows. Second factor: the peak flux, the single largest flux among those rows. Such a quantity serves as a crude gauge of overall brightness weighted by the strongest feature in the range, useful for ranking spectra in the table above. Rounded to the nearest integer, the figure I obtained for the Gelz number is 1742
